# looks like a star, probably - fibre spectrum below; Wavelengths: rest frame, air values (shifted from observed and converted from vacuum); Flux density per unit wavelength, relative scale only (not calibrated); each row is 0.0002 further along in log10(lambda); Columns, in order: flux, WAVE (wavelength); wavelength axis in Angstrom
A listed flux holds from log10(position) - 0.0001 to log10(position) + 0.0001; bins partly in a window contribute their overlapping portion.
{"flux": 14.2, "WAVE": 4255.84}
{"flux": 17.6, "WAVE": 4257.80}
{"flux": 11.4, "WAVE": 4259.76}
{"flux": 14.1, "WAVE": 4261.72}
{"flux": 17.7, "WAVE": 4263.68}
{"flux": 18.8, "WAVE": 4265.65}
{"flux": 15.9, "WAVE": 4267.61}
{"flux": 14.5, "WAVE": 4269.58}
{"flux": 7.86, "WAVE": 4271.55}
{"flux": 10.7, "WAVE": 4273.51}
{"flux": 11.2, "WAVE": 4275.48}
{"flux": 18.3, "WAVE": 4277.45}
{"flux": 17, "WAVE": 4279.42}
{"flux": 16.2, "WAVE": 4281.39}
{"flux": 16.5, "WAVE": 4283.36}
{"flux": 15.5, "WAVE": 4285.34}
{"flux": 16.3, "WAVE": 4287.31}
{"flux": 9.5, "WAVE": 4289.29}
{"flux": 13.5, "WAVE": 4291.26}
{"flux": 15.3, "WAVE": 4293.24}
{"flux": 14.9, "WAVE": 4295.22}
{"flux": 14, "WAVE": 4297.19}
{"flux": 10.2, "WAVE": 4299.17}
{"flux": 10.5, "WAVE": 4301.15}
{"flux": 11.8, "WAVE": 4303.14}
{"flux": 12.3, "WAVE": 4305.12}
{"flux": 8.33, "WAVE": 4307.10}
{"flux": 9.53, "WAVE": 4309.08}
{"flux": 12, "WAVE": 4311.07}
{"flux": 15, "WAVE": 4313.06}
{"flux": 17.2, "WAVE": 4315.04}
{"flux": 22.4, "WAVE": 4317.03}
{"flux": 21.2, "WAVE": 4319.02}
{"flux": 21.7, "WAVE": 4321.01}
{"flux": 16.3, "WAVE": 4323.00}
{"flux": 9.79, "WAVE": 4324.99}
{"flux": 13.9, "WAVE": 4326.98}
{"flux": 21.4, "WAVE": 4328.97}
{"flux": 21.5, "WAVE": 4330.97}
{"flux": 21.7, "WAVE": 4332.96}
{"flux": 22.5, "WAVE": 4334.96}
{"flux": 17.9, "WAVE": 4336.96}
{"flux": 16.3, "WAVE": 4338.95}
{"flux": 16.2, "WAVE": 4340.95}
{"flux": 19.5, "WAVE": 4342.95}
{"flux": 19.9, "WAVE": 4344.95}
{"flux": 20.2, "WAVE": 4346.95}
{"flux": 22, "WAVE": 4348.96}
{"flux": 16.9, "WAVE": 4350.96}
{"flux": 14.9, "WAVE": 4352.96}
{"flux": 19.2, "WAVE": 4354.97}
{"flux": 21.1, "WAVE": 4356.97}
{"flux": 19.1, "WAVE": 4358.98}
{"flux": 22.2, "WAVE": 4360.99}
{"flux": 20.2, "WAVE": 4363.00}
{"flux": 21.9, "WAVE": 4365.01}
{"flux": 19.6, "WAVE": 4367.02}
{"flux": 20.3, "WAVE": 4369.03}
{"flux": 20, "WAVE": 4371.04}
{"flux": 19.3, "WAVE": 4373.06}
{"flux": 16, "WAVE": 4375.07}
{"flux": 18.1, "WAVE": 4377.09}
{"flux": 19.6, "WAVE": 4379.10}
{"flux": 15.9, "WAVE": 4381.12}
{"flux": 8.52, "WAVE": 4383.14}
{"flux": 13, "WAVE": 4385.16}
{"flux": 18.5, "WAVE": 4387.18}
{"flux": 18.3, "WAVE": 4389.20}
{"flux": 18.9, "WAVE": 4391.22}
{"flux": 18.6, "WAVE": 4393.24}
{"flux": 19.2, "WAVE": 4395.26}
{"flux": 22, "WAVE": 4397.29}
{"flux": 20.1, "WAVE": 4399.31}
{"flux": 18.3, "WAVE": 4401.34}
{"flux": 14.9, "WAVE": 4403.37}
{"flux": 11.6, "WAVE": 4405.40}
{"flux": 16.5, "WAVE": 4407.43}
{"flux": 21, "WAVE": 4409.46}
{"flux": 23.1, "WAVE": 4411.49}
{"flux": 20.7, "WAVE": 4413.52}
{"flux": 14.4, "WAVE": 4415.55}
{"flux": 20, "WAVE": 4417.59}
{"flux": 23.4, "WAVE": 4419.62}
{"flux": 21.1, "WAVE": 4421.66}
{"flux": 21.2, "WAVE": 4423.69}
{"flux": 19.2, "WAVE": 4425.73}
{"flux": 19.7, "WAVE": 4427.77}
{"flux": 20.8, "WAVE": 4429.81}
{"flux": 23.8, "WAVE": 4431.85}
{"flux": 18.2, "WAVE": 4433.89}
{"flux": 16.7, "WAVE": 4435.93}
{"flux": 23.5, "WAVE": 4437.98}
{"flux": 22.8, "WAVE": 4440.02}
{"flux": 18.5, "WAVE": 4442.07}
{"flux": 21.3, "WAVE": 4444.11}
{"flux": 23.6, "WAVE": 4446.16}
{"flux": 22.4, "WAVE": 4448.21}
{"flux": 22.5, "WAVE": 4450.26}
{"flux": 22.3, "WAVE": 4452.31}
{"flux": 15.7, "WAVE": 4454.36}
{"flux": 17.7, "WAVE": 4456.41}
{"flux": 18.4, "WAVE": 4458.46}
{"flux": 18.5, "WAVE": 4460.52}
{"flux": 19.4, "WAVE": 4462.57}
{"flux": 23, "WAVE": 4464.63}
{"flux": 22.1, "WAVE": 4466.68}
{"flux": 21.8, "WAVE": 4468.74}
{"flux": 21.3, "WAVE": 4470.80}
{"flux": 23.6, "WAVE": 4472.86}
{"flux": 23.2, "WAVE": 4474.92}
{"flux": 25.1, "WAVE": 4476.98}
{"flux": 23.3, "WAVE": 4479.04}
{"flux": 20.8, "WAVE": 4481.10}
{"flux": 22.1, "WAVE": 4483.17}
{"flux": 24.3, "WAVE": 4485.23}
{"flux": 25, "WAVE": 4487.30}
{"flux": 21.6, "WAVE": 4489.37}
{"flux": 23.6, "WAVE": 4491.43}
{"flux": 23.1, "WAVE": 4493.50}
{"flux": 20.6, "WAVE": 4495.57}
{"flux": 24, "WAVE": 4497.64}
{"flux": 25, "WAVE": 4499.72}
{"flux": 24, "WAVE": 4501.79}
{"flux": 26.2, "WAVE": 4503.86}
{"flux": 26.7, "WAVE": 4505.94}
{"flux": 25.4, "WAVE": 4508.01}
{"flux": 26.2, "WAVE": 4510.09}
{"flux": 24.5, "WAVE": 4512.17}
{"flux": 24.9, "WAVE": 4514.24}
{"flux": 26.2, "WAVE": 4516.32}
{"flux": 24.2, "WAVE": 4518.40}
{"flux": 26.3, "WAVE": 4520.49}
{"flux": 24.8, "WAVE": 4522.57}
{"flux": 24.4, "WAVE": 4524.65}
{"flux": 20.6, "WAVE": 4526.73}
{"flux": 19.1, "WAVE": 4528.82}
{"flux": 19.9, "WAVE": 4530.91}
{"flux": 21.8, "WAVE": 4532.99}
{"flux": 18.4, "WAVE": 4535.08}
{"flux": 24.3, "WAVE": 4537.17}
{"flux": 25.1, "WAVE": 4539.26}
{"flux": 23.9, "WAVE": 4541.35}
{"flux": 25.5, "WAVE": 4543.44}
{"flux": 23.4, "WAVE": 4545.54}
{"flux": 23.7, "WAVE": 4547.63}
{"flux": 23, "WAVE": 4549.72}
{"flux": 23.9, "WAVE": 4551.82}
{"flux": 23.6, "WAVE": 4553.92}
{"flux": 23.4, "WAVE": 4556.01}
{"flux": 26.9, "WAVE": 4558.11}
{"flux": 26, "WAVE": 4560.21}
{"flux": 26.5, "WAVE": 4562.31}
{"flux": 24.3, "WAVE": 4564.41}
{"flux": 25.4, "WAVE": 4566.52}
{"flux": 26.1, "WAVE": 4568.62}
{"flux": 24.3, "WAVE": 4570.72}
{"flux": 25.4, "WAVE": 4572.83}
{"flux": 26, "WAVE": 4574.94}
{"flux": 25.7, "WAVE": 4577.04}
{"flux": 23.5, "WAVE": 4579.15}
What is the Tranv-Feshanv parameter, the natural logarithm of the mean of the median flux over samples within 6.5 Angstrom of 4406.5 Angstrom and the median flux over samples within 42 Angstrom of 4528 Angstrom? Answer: 3.04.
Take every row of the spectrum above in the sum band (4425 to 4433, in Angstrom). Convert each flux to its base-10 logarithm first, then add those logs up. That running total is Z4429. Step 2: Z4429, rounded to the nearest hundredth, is 5.27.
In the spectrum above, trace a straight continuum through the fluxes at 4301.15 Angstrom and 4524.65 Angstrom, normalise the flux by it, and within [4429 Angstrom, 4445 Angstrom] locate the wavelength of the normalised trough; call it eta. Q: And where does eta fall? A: 4435.93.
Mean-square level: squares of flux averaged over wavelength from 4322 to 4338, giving 347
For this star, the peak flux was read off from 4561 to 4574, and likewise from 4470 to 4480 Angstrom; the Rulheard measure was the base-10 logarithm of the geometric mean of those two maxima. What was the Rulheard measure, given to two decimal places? 1.41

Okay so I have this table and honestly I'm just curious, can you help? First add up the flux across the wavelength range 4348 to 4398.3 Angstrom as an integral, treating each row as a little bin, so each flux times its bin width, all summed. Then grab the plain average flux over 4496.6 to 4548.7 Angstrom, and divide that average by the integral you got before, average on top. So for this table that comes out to 0.026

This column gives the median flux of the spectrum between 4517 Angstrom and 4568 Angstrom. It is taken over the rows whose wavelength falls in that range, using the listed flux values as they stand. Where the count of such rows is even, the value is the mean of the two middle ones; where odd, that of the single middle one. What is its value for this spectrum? 24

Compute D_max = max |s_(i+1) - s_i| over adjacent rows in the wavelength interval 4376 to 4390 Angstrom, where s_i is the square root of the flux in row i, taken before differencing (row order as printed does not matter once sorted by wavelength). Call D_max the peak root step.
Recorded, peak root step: 1.1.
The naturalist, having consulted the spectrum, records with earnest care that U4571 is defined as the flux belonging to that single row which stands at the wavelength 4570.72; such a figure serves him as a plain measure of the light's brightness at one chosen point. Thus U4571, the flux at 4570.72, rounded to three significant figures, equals 24.3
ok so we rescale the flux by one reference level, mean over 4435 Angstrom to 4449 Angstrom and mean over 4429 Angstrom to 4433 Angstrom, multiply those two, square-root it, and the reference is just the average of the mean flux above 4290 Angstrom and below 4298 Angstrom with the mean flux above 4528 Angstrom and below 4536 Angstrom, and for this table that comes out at 1.27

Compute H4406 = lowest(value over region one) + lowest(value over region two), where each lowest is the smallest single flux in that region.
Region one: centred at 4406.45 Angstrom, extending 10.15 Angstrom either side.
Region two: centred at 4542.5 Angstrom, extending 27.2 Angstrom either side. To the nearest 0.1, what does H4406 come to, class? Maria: 30.0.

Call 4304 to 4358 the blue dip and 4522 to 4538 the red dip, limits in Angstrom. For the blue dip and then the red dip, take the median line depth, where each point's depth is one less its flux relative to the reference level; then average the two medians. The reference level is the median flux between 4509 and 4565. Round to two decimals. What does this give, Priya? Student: 0.20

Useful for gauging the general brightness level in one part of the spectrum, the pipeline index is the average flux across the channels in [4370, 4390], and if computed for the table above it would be 16.7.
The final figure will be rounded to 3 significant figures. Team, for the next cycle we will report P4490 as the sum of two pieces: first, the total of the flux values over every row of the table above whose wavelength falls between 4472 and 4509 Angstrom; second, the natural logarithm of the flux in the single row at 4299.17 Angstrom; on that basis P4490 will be 430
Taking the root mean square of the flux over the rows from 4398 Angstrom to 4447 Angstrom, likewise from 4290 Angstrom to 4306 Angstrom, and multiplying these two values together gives 259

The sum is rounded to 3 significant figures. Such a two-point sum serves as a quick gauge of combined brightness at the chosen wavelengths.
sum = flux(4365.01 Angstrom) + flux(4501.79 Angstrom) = 45.9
